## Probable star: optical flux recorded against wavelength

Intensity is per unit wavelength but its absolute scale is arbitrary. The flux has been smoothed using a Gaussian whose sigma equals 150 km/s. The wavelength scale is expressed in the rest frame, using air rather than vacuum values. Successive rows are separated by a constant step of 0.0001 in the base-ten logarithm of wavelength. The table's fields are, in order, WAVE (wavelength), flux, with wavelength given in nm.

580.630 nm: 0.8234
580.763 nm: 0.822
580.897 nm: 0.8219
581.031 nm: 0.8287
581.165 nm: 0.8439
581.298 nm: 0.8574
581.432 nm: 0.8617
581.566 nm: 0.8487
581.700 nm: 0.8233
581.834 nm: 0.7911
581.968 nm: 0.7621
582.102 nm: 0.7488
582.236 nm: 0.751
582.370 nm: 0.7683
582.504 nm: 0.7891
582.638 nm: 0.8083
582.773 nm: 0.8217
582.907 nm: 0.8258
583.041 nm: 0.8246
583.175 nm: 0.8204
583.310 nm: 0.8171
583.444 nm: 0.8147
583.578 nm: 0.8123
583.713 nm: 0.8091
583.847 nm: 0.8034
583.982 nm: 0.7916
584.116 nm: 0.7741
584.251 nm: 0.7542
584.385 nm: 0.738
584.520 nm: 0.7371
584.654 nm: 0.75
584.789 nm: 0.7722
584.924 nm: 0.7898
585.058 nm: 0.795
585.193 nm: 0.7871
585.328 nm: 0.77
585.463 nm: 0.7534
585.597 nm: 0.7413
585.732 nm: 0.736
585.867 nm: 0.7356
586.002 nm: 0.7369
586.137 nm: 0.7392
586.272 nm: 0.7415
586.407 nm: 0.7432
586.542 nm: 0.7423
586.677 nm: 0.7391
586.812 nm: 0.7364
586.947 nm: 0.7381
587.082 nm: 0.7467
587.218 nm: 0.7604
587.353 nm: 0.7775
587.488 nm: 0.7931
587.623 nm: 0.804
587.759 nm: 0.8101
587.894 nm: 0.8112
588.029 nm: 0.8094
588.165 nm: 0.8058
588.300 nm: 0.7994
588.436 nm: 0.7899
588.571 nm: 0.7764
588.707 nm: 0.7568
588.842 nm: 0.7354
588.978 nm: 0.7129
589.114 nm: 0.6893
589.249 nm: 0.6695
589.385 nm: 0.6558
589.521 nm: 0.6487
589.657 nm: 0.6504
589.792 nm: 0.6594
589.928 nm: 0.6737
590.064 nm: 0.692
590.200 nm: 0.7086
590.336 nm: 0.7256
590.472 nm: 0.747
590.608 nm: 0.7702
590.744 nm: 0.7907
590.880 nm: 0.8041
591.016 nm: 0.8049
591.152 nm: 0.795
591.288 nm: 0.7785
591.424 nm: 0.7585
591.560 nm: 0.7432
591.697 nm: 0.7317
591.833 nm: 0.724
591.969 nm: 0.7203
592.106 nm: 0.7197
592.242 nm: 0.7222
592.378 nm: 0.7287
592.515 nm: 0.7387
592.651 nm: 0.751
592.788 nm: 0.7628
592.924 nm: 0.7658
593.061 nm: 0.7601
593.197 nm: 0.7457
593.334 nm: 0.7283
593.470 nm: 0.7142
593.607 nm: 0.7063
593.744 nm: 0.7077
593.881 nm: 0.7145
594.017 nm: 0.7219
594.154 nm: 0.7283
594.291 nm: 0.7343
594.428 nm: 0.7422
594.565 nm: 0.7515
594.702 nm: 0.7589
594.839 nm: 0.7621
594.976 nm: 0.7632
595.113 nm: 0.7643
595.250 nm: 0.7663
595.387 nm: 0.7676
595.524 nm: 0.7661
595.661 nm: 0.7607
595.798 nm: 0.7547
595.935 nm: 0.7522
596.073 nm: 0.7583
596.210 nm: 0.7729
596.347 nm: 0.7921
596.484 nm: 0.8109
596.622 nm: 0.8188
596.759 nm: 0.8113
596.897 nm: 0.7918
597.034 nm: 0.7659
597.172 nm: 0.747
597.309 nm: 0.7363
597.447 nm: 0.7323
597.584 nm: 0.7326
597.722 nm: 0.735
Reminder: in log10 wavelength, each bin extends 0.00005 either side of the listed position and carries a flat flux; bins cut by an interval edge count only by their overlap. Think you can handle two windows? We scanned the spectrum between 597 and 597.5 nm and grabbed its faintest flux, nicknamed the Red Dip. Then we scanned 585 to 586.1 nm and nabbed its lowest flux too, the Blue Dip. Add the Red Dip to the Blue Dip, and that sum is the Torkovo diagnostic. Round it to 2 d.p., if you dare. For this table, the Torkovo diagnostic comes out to 1.47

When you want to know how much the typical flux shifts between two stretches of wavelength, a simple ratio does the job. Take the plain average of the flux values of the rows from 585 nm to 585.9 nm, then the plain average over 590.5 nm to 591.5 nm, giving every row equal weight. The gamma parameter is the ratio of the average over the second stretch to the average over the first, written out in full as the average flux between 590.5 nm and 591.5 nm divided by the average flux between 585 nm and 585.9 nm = 1.03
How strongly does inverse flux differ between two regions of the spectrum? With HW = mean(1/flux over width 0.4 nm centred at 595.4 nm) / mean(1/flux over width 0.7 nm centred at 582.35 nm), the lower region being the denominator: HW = 1.01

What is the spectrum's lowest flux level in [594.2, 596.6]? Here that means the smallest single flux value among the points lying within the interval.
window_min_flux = 0.7343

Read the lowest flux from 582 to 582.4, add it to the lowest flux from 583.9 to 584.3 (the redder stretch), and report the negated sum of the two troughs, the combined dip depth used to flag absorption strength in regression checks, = -1.50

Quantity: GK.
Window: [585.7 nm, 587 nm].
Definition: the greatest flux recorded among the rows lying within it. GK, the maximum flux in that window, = 0.7432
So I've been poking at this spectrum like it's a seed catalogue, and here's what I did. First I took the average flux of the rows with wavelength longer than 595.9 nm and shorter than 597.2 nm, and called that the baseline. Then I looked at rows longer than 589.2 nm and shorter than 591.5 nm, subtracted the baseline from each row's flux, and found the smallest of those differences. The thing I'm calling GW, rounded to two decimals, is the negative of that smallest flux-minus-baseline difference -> 0.13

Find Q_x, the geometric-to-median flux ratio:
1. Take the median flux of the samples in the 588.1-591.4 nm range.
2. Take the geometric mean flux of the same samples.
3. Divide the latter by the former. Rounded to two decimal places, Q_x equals 0.99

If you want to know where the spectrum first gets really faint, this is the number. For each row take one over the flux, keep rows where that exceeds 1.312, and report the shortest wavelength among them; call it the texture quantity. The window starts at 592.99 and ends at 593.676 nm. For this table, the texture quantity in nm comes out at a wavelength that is 593.061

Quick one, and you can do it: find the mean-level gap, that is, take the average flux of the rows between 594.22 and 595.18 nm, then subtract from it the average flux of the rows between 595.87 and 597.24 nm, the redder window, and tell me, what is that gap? -0.03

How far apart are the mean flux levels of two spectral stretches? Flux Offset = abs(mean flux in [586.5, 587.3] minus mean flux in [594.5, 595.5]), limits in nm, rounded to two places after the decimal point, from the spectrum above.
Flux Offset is 0.02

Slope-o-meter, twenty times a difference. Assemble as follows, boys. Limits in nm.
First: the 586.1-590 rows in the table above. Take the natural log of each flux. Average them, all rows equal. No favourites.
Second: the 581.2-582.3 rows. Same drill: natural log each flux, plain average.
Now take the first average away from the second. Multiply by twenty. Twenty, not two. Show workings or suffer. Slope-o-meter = 1.7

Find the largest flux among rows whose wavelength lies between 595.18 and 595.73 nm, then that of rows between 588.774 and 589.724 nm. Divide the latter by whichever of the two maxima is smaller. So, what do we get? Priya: 1.00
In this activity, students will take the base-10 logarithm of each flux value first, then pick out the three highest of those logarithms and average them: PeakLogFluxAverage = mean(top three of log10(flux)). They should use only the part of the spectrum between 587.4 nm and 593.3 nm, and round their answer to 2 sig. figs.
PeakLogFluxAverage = -0.091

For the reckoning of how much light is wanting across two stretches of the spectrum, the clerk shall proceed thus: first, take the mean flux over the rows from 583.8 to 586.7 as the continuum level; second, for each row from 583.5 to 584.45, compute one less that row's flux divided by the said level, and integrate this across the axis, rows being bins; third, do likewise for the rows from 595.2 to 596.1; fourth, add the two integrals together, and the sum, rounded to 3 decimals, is -0.036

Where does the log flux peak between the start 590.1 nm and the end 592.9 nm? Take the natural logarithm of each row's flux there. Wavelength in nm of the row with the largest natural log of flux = 591.016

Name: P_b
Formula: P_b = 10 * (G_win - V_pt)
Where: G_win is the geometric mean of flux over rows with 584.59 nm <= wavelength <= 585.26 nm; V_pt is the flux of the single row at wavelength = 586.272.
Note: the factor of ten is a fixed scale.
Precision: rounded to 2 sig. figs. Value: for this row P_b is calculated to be 0.37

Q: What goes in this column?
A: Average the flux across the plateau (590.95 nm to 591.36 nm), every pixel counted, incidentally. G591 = 0.79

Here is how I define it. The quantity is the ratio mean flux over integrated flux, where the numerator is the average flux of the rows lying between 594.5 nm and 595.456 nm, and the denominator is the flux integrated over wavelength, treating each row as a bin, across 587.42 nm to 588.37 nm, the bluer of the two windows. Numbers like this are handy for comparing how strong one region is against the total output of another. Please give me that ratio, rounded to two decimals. 1.00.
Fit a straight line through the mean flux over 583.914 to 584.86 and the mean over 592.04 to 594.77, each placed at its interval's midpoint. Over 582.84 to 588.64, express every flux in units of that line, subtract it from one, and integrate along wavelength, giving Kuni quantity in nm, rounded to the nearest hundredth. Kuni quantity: -0.15 nm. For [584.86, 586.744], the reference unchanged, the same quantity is 0.01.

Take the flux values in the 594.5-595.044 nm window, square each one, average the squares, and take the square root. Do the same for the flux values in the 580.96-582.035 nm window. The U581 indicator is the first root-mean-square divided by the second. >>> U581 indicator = 0.92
